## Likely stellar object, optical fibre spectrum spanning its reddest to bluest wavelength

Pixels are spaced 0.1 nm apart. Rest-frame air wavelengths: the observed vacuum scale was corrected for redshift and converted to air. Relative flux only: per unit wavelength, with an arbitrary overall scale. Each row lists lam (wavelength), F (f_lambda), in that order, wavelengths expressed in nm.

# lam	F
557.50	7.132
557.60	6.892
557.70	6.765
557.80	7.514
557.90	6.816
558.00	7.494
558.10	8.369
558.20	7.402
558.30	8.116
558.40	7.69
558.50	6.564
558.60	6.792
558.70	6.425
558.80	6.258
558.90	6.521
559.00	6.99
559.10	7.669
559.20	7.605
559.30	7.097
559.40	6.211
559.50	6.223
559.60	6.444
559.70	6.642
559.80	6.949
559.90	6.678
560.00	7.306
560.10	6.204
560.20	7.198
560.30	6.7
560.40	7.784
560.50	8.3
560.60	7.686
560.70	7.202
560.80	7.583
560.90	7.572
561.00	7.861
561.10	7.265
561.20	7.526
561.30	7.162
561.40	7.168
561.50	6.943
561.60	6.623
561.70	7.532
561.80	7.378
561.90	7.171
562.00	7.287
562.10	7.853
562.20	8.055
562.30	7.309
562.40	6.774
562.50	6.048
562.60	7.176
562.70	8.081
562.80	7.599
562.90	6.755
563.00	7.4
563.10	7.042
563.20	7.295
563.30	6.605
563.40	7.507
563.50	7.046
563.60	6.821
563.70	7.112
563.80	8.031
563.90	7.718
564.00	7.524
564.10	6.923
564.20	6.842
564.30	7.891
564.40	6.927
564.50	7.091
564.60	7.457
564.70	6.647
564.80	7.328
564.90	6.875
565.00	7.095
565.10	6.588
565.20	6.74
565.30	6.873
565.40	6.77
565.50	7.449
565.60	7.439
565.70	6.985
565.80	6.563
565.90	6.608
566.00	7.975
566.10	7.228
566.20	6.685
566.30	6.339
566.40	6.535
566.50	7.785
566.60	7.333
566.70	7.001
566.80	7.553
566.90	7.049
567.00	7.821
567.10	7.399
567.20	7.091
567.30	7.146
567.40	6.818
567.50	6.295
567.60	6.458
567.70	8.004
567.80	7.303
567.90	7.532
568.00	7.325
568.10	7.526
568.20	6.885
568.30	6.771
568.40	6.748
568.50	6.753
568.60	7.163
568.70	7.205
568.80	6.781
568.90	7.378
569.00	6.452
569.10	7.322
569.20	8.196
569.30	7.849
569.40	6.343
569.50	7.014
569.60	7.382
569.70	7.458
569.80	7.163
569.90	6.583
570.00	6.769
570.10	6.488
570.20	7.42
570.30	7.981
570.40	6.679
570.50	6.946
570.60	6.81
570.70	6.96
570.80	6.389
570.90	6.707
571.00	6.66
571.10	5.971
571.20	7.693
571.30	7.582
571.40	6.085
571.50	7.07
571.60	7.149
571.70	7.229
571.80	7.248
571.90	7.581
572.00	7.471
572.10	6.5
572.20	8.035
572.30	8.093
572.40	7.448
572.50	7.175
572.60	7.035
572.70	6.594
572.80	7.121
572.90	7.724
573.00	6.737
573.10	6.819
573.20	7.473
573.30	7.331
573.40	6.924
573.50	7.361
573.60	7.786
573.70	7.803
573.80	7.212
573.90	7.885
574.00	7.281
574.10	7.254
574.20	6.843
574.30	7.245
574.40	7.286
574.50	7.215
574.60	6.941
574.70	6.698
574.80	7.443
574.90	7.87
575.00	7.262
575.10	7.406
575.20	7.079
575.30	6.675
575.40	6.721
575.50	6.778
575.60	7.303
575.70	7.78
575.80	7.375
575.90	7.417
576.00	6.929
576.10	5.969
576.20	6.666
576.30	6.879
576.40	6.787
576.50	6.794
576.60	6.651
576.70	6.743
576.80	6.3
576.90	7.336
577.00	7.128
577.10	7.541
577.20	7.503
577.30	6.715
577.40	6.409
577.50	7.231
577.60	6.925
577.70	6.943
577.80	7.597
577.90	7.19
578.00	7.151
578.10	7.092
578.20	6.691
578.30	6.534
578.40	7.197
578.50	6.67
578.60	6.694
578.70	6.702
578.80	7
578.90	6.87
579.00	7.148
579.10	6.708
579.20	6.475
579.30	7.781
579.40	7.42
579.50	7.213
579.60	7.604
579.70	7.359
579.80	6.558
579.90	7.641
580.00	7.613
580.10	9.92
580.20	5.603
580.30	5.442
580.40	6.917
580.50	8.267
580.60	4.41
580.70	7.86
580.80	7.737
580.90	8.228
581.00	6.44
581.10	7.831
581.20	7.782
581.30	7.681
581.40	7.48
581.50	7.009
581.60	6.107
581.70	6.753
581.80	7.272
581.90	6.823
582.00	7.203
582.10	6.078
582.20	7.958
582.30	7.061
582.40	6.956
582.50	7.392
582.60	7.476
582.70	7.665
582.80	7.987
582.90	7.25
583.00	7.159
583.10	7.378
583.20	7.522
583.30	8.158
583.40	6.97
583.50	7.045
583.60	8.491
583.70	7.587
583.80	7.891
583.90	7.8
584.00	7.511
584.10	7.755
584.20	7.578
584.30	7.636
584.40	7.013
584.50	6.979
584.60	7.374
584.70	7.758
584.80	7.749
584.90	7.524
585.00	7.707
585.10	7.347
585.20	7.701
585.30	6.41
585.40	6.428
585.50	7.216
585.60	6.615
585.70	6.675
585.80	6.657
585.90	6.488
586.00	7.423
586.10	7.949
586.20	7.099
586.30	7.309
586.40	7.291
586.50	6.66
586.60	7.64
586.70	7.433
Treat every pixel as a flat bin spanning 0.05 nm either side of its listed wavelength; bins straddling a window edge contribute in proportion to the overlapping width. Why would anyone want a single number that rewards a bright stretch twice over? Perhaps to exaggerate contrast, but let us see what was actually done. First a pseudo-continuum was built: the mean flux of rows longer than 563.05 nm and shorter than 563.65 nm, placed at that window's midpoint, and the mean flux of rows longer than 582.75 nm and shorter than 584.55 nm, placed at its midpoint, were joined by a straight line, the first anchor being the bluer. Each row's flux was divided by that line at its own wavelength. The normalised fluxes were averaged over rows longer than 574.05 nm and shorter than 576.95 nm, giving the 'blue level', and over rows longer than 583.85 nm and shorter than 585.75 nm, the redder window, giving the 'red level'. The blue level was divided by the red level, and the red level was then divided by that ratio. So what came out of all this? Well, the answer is 0.974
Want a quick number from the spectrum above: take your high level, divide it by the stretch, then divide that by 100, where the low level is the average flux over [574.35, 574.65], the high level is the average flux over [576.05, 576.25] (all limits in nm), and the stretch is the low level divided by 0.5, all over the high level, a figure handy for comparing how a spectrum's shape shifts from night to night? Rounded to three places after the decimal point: 0.028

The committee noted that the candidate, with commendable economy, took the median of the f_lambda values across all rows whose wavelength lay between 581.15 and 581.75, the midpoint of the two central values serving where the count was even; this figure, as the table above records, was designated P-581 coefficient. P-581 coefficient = 7.24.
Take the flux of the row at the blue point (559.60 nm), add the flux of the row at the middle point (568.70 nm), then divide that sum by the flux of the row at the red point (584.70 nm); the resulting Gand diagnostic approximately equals 1.76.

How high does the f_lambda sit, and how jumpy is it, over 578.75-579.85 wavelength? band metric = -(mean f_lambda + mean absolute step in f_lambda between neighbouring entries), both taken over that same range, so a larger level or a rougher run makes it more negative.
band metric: -7.54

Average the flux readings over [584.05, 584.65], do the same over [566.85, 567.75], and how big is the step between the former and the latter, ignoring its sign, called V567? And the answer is 0.27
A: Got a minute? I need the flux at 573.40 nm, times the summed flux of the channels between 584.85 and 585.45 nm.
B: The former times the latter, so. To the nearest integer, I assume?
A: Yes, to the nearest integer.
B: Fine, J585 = 299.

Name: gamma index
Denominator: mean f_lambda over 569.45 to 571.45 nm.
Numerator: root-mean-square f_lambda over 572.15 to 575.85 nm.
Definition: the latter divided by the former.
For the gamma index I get 1.05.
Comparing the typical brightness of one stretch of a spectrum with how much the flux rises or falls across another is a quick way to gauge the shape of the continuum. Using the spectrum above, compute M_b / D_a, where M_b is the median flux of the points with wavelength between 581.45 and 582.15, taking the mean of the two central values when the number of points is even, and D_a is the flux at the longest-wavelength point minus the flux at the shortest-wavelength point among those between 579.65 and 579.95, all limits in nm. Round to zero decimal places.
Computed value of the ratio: 24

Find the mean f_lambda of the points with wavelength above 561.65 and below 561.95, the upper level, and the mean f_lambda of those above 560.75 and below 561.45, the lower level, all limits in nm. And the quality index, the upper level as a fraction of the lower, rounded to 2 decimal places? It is 0.99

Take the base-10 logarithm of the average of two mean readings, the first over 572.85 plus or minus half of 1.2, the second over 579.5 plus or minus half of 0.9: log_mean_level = 0.857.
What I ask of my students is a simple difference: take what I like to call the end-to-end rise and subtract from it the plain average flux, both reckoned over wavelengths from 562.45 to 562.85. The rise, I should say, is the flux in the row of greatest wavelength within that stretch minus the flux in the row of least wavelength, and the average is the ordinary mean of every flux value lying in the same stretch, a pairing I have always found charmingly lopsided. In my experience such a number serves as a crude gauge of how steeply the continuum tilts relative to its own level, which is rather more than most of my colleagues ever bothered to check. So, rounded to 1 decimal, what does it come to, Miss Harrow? -5.7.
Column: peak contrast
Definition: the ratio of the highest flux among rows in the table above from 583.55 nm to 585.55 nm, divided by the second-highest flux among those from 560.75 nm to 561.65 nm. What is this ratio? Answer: 1.12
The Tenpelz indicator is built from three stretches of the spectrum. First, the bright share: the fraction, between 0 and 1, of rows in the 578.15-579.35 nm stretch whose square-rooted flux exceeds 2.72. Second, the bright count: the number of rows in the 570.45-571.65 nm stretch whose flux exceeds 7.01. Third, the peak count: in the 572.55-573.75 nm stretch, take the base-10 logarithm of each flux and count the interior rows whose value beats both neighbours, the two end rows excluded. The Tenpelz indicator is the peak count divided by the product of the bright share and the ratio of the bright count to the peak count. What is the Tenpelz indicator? 12.0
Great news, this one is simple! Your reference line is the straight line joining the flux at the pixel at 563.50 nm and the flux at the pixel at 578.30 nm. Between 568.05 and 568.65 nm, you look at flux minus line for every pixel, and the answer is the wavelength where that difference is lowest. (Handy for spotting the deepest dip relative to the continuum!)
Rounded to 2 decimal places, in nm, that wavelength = 568.40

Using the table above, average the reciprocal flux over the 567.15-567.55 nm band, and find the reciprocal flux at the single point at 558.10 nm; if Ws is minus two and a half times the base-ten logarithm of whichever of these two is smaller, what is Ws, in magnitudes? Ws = 2.31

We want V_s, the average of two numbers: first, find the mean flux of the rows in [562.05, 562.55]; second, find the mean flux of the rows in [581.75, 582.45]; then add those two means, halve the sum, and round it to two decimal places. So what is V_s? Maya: 7.13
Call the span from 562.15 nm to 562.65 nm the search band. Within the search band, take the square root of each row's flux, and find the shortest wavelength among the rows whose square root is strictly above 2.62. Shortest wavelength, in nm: 562.20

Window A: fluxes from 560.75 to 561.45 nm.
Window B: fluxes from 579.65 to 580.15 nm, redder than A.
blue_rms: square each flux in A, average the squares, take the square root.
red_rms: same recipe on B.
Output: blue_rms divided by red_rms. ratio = 0.944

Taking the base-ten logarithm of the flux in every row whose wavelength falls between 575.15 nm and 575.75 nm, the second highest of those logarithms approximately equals 0.864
